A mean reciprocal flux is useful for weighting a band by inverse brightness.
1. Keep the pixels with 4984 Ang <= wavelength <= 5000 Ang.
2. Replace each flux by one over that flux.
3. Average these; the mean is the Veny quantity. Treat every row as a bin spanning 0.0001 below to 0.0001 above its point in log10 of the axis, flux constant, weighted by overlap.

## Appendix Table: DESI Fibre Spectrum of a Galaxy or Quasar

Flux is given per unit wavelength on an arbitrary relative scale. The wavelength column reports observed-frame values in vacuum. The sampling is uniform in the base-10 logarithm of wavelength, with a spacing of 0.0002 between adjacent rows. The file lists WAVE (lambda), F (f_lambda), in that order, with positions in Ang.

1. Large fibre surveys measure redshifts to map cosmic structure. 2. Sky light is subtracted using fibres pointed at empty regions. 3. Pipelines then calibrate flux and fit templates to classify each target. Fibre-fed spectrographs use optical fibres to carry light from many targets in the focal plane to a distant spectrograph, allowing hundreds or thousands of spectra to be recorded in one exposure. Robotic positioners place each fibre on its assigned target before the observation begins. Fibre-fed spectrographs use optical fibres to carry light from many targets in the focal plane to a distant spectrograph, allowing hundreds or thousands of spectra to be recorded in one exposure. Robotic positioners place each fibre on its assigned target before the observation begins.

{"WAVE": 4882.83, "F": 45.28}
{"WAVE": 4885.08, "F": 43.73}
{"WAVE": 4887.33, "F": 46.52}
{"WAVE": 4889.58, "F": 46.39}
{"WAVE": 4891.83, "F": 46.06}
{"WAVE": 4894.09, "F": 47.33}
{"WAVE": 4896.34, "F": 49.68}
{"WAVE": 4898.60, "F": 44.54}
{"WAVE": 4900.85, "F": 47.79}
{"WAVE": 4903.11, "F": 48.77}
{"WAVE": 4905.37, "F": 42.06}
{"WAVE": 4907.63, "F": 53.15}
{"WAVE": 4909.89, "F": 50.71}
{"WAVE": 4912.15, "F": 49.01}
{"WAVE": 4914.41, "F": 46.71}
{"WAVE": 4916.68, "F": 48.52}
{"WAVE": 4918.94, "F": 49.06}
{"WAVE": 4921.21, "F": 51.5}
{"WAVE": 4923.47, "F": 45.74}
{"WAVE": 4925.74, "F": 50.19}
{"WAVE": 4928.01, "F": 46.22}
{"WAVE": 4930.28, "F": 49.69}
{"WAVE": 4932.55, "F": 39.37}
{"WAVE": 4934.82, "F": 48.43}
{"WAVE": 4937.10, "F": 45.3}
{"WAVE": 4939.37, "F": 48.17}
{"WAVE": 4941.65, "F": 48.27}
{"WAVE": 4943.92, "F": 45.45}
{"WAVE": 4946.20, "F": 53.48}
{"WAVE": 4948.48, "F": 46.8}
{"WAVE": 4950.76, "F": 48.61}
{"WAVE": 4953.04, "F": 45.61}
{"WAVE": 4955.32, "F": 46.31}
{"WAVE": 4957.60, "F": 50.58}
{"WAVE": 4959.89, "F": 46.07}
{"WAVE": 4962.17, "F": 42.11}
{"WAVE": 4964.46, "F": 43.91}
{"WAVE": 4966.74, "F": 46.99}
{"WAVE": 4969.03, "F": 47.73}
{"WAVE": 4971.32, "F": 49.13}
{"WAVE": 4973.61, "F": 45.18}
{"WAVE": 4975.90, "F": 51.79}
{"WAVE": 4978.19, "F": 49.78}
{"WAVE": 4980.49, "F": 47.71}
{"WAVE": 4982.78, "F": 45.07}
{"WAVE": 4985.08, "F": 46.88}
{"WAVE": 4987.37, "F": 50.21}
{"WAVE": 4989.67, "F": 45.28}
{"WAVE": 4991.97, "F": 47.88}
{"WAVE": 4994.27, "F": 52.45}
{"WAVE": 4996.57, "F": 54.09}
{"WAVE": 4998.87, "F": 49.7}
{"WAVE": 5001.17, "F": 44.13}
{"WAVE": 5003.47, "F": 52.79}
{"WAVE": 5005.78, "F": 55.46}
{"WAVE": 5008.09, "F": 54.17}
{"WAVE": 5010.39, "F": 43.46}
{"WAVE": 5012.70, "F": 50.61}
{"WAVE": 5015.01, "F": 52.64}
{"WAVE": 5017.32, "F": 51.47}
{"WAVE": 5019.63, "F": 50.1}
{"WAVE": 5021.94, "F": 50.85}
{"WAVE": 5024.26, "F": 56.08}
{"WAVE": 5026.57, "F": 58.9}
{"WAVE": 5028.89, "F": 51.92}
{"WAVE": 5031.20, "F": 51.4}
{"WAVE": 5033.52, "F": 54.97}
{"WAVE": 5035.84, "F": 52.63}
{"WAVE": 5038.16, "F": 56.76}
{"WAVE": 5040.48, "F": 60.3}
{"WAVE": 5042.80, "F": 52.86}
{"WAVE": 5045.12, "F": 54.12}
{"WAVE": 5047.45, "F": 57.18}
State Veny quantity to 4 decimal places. 0.0203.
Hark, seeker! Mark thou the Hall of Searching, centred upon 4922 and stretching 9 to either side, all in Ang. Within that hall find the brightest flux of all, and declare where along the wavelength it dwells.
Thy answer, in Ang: 4921.21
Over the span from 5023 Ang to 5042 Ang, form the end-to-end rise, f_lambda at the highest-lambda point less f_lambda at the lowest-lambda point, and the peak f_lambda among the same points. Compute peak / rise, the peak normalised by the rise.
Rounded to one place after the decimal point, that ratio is 14.3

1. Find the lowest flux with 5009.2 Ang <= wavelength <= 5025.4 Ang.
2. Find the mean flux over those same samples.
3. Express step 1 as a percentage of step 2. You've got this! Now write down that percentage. 85.6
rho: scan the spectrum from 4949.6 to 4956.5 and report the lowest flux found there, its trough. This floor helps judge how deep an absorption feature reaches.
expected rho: 45.61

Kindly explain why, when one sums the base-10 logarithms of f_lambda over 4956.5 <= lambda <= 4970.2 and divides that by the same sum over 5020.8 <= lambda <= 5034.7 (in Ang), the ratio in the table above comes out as 0.961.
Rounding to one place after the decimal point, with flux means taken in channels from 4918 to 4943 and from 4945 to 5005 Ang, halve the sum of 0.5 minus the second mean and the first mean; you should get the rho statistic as -0.1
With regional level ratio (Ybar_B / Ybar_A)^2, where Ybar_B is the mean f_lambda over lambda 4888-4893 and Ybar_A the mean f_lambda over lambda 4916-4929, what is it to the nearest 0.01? 0.91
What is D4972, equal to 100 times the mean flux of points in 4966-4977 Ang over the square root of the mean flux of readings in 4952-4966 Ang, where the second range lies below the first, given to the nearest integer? 712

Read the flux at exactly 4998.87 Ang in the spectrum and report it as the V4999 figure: 49.7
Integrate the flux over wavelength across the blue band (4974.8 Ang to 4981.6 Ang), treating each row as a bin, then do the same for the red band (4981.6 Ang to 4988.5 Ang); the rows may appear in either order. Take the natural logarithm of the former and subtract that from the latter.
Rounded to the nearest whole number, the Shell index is 321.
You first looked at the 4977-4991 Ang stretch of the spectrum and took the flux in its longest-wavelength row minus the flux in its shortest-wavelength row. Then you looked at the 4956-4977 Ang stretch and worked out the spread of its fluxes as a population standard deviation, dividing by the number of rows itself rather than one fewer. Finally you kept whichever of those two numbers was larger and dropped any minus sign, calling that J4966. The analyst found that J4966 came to 3.0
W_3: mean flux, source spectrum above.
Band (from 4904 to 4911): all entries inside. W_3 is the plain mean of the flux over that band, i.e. 48.6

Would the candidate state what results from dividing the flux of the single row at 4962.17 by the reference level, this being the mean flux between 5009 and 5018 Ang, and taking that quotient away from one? 0.15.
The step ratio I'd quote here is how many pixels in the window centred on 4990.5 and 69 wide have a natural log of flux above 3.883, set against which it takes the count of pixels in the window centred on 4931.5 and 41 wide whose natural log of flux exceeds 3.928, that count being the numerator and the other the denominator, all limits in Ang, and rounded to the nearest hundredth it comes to 0.12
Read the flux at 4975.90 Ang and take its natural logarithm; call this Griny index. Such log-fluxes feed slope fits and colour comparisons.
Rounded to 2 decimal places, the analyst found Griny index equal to 3.95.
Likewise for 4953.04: 3.82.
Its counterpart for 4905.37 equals 3.74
